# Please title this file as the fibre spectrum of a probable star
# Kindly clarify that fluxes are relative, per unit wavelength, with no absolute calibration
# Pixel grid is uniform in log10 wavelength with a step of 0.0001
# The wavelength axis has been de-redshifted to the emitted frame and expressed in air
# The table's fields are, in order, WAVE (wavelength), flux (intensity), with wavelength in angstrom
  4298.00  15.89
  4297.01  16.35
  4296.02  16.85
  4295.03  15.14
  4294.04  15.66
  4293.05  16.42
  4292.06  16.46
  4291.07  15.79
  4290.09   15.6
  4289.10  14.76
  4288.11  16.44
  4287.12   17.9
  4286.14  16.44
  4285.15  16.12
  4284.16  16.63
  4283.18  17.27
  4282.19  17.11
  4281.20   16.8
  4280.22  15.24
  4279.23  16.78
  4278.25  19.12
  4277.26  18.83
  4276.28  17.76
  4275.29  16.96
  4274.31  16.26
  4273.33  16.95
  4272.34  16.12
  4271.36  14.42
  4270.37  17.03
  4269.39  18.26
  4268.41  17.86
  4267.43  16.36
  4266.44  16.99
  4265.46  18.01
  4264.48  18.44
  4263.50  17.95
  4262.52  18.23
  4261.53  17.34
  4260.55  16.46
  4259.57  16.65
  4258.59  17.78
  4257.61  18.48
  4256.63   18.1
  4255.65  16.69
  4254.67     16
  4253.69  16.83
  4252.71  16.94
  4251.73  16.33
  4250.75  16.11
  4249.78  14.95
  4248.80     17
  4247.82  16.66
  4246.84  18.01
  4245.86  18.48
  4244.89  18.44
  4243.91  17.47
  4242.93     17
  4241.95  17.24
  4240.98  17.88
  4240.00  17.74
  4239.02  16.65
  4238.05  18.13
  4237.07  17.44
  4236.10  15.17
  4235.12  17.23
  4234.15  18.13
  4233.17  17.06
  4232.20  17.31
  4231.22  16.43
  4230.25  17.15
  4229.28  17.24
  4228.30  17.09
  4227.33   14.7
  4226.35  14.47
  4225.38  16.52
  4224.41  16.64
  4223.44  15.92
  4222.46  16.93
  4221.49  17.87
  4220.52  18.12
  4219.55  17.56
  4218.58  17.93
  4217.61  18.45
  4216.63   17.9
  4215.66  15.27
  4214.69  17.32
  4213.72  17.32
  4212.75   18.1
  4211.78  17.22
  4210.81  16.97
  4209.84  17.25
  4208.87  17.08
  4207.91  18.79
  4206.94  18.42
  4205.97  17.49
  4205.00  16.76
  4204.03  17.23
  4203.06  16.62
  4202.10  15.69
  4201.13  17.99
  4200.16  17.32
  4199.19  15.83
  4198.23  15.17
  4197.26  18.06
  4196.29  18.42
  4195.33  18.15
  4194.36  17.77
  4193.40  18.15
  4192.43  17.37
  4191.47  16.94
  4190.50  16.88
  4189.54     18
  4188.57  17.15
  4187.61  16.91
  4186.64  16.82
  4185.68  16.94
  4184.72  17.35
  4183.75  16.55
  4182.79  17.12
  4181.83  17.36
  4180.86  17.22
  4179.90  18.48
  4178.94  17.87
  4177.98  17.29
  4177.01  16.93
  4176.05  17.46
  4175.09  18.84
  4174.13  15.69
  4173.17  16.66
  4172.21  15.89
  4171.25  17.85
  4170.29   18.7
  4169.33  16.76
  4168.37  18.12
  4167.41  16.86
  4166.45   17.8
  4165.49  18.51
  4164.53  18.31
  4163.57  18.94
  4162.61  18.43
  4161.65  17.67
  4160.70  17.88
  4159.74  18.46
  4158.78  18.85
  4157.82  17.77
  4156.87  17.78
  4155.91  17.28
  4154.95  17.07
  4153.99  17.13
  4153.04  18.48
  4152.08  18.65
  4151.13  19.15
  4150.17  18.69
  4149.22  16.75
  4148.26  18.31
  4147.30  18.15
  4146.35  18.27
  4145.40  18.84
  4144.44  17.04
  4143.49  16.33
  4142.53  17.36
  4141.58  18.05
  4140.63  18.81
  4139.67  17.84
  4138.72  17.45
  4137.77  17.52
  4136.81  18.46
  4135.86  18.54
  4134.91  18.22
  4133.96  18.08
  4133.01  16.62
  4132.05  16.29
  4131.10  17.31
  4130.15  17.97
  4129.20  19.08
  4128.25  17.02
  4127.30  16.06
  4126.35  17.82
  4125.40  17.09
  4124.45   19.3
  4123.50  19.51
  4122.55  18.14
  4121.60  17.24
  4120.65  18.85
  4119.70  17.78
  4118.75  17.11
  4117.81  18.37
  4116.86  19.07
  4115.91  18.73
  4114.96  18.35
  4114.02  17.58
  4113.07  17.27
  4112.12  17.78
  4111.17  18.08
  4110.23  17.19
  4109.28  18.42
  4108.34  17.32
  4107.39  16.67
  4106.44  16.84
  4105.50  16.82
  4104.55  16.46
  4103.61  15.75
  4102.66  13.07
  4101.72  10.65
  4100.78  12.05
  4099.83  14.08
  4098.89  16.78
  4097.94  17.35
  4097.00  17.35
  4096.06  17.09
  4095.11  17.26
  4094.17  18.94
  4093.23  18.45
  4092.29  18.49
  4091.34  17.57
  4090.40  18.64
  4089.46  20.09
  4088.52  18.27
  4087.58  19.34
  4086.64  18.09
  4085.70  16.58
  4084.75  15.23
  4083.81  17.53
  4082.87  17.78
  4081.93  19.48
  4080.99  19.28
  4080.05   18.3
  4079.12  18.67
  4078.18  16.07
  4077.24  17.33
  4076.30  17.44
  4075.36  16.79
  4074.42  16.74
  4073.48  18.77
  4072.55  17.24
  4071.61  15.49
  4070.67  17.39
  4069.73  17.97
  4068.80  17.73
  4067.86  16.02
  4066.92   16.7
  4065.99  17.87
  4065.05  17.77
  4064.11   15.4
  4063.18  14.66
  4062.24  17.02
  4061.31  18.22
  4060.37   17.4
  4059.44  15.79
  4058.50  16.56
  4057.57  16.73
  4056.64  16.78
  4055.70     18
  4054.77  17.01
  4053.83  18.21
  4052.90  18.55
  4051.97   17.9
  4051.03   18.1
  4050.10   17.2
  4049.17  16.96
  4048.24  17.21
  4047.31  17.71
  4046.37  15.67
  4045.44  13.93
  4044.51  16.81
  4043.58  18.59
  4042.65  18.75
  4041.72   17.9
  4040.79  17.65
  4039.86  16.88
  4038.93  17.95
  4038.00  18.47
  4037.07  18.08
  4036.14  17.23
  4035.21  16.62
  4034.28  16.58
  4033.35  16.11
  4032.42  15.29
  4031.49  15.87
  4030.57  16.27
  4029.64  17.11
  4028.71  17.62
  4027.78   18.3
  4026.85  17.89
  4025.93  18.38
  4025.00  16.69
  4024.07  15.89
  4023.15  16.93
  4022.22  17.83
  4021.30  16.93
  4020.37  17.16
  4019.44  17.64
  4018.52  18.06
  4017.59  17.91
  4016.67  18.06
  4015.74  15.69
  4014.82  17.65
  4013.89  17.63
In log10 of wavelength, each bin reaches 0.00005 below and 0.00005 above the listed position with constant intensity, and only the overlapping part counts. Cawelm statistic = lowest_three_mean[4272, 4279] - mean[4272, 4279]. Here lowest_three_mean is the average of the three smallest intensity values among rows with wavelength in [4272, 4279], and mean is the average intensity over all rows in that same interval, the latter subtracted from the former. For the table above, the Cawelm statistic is -1.0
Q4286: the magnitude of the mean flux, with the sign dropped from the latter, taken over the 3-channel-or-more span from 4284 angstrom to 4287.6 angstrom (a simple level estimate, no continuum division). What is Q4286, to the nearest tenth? 16.8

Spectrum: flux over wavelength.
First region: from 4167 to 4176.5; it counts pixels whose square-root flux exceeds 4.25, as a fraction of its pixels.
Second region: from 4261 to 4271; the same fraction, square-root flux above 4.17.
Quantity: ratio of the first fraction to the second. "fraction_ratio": 0.50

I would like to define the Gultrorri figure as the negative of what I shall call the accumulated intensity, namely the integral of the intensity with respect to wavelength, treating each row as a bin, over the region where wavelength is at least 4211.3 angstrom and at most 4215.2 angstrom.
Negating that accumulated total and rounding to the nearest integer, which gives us -68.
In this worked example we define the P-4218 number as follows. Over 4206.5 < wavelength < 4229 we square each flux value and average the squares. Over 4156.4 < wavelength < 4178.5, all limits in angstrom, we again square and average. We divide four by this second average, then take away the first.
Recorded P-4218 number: -294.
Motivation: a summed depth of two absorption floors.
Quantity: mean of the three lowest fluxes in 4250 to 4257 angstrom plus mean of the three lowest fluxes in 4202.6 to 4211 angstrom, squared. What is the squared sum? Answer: 1084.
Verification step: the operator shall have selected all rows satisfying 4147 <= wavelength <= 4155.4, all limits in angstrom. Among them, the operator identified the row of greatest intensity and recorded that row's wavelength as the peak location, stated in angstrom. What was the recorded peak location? 4151.13 angstrom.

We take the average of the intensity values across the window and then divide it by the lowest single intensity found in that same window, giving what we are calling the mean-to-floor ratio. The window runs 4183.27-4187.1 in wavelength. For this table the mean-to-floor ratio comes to 1.02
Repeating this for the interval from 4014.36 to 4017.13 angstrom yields 1.09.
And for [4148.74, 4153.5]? 1.10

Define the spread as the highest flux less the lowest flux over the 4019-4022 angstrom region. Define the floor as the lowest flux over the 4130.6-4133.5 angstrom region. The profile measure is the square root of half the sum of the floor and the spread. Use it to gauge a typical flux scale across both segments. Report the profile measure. 2.92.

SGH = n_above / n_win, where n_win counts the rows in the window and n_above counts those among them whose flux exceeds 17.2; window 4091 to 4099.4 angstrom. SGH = 0.78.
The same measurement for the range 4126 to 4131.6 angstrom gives 0.67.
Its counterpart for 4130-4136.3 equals 0.71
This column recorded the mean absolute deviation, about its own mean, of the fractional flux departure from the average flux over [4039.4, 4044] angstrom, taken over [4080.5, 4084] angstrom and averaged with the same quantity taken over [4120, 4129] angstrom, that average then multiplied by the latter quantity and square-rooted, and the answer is 0.051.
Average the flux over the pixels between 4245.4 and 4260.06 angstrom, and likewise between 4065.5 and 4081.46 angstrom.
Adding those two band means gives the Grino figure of 34.40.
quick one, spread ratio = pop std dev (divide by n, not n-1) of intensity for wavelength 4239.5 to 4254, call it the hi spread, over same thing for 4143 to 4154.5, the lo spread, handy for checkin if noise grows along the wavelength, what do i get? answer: 1.02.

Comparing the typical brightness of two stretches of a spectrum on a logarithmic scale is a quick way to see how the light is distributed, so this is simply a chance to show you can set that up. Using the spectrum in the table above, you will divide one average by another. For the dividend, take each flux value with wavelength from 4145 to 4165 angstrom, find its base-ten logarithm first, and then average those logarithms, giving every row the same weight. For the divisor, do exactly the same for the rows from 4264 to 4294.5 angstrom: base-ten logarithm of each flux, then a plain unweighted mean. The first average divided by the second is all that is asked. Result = 1.028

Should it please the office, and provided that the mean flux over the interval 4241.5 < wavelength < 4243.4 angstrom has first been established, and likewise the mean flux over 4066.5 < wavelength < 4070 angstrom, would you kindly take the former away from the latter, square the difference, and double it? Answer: 0.0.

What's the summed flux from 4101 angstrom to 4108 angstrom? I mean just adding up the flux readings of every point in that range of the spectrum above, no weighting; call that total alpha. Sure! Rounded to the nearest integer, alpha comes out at 106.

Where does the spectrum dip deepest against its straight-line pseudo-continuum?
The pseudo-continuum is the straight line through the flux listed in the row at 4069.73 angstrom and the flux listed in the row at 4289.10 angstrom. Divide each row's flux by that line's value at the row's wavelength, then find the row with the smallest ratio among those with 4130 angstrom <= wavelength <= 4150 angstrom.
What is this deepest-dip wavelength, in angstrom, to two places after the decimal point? 4132.05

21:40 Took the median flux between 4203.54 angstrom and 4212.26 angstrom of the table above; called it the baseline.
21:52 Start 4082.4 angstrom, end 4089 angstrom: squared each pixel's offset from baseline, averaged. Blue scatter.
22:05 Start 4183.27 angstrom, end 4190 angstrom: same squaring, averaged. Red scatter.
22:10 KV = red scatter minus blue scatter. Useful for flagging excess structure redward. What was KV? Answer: -1.4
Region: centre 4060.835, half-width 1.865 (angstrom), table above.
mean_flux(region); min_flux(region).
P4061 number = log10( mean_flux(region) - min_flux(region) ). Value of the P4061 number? 0.12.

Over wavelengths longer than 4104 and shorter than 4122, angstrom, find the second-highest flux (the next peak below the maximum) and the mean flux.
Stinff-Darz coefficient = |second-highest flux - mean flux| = 1.17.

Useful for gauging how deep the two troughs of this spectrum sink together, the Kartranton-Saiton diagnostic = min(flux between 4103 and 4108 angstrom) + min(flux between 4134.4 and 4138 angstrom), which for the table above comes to 33.3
